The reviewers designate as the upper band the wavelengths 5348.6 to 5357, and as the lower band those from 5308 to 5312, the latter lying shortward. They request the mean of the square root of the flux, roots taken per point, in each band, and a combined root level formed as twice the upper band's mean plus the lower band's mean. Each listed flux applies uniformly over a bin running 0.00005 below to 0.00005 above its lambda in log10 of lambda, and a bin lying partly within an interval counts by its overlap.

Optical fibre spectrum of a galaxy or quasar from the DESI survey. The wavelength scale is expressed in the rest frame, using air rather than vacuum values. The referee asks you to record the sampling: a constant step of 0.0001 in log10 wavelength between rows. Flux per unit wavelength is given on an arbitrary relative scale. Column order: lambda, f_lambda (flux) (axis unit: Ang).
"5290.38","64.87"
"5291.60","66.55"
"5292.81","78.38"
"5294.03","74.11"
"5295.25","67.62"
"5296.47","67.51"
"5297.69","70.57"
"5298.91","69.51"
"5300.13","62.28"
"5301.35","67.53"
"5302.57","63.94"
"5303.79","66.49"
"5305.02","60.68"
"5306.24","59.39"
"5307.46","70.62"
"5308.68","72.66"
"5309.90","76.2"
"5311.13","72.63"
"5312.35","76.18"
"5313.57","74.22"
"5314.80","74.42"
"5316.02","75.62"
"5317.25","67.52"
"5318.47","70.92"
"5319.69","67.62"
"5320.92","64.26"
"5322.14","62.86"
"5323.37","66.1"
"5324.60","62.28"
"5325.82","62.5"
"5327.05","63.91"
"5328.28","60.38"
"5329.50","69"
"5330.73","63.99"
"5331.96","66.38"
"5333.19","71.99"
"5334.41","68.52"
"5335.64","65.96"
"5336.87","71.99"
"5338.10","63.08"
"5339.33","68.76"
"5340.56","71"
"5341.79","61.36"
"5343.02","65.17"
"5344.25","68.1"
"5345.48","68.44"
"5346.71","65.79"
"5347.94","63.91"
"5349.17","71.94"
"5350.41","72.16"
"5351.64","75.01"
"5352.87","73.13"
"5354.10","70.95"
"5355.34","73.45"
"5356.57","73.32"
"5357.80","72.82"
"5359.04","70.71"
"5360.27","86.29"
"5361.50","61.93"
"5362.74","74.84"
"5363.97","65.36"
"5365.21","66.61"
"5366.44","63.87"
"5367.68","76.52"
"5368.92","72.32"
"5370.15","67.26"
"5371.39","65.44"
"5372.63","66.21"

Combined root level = 25.7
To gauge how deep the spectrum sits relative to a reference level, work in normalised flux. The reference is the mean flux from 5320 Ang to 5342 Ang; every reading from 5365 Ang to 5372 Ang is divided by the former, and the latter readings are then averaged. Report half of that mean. 0.522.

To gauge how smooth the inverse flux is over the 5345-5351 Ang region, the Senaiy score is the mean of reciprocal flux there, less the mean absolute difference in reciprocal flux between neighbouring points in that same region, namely 0.0139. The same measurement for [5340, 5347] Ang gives 0.0141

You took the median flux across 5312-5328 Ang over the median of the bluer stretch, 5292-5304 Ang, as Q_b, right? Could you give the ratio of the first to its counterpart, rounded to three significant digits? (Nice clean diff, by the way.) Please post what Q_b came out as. 0.999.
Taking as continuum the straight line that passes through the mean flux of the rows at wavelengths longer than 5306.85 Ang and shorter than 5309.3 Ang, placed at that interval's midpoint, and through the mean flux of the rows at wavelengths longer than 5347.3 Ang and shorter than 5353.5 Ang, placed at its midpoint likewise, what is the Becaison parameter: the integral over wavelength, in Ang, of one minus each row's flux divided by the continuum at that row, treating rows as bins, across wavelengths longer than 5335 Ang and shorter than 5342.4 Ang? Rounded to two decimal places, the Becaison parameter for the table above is 0.45 Ang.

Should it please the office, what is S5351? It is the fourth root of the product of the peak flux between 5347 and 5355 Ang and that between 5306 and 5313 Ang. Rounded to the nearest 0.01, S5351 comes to 8.69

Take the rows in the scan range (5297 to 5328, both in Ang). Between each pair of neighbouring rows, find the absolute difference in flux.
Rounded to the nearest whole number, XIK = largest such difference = 11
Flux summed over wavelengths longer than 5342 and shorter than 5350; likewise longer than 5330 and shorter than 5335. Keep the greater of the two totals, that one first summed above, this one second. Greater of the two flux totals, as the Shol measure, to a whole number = 403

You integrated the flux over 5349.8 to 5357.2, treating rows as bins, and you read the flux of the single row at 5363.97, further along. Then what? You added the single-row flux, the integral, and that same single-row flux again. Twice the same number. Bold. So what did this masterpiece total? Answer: 671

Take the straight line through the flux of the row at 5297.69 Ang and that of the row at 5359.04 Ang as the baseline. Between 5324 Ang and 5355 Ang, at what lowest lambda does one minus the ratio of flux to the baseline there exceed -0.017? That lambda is 5324.60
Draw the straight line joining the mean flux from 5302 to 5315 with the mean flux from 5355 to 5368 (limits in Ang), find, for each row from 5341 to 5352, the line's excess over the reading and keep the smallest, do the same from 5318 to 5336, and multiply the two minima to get 6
